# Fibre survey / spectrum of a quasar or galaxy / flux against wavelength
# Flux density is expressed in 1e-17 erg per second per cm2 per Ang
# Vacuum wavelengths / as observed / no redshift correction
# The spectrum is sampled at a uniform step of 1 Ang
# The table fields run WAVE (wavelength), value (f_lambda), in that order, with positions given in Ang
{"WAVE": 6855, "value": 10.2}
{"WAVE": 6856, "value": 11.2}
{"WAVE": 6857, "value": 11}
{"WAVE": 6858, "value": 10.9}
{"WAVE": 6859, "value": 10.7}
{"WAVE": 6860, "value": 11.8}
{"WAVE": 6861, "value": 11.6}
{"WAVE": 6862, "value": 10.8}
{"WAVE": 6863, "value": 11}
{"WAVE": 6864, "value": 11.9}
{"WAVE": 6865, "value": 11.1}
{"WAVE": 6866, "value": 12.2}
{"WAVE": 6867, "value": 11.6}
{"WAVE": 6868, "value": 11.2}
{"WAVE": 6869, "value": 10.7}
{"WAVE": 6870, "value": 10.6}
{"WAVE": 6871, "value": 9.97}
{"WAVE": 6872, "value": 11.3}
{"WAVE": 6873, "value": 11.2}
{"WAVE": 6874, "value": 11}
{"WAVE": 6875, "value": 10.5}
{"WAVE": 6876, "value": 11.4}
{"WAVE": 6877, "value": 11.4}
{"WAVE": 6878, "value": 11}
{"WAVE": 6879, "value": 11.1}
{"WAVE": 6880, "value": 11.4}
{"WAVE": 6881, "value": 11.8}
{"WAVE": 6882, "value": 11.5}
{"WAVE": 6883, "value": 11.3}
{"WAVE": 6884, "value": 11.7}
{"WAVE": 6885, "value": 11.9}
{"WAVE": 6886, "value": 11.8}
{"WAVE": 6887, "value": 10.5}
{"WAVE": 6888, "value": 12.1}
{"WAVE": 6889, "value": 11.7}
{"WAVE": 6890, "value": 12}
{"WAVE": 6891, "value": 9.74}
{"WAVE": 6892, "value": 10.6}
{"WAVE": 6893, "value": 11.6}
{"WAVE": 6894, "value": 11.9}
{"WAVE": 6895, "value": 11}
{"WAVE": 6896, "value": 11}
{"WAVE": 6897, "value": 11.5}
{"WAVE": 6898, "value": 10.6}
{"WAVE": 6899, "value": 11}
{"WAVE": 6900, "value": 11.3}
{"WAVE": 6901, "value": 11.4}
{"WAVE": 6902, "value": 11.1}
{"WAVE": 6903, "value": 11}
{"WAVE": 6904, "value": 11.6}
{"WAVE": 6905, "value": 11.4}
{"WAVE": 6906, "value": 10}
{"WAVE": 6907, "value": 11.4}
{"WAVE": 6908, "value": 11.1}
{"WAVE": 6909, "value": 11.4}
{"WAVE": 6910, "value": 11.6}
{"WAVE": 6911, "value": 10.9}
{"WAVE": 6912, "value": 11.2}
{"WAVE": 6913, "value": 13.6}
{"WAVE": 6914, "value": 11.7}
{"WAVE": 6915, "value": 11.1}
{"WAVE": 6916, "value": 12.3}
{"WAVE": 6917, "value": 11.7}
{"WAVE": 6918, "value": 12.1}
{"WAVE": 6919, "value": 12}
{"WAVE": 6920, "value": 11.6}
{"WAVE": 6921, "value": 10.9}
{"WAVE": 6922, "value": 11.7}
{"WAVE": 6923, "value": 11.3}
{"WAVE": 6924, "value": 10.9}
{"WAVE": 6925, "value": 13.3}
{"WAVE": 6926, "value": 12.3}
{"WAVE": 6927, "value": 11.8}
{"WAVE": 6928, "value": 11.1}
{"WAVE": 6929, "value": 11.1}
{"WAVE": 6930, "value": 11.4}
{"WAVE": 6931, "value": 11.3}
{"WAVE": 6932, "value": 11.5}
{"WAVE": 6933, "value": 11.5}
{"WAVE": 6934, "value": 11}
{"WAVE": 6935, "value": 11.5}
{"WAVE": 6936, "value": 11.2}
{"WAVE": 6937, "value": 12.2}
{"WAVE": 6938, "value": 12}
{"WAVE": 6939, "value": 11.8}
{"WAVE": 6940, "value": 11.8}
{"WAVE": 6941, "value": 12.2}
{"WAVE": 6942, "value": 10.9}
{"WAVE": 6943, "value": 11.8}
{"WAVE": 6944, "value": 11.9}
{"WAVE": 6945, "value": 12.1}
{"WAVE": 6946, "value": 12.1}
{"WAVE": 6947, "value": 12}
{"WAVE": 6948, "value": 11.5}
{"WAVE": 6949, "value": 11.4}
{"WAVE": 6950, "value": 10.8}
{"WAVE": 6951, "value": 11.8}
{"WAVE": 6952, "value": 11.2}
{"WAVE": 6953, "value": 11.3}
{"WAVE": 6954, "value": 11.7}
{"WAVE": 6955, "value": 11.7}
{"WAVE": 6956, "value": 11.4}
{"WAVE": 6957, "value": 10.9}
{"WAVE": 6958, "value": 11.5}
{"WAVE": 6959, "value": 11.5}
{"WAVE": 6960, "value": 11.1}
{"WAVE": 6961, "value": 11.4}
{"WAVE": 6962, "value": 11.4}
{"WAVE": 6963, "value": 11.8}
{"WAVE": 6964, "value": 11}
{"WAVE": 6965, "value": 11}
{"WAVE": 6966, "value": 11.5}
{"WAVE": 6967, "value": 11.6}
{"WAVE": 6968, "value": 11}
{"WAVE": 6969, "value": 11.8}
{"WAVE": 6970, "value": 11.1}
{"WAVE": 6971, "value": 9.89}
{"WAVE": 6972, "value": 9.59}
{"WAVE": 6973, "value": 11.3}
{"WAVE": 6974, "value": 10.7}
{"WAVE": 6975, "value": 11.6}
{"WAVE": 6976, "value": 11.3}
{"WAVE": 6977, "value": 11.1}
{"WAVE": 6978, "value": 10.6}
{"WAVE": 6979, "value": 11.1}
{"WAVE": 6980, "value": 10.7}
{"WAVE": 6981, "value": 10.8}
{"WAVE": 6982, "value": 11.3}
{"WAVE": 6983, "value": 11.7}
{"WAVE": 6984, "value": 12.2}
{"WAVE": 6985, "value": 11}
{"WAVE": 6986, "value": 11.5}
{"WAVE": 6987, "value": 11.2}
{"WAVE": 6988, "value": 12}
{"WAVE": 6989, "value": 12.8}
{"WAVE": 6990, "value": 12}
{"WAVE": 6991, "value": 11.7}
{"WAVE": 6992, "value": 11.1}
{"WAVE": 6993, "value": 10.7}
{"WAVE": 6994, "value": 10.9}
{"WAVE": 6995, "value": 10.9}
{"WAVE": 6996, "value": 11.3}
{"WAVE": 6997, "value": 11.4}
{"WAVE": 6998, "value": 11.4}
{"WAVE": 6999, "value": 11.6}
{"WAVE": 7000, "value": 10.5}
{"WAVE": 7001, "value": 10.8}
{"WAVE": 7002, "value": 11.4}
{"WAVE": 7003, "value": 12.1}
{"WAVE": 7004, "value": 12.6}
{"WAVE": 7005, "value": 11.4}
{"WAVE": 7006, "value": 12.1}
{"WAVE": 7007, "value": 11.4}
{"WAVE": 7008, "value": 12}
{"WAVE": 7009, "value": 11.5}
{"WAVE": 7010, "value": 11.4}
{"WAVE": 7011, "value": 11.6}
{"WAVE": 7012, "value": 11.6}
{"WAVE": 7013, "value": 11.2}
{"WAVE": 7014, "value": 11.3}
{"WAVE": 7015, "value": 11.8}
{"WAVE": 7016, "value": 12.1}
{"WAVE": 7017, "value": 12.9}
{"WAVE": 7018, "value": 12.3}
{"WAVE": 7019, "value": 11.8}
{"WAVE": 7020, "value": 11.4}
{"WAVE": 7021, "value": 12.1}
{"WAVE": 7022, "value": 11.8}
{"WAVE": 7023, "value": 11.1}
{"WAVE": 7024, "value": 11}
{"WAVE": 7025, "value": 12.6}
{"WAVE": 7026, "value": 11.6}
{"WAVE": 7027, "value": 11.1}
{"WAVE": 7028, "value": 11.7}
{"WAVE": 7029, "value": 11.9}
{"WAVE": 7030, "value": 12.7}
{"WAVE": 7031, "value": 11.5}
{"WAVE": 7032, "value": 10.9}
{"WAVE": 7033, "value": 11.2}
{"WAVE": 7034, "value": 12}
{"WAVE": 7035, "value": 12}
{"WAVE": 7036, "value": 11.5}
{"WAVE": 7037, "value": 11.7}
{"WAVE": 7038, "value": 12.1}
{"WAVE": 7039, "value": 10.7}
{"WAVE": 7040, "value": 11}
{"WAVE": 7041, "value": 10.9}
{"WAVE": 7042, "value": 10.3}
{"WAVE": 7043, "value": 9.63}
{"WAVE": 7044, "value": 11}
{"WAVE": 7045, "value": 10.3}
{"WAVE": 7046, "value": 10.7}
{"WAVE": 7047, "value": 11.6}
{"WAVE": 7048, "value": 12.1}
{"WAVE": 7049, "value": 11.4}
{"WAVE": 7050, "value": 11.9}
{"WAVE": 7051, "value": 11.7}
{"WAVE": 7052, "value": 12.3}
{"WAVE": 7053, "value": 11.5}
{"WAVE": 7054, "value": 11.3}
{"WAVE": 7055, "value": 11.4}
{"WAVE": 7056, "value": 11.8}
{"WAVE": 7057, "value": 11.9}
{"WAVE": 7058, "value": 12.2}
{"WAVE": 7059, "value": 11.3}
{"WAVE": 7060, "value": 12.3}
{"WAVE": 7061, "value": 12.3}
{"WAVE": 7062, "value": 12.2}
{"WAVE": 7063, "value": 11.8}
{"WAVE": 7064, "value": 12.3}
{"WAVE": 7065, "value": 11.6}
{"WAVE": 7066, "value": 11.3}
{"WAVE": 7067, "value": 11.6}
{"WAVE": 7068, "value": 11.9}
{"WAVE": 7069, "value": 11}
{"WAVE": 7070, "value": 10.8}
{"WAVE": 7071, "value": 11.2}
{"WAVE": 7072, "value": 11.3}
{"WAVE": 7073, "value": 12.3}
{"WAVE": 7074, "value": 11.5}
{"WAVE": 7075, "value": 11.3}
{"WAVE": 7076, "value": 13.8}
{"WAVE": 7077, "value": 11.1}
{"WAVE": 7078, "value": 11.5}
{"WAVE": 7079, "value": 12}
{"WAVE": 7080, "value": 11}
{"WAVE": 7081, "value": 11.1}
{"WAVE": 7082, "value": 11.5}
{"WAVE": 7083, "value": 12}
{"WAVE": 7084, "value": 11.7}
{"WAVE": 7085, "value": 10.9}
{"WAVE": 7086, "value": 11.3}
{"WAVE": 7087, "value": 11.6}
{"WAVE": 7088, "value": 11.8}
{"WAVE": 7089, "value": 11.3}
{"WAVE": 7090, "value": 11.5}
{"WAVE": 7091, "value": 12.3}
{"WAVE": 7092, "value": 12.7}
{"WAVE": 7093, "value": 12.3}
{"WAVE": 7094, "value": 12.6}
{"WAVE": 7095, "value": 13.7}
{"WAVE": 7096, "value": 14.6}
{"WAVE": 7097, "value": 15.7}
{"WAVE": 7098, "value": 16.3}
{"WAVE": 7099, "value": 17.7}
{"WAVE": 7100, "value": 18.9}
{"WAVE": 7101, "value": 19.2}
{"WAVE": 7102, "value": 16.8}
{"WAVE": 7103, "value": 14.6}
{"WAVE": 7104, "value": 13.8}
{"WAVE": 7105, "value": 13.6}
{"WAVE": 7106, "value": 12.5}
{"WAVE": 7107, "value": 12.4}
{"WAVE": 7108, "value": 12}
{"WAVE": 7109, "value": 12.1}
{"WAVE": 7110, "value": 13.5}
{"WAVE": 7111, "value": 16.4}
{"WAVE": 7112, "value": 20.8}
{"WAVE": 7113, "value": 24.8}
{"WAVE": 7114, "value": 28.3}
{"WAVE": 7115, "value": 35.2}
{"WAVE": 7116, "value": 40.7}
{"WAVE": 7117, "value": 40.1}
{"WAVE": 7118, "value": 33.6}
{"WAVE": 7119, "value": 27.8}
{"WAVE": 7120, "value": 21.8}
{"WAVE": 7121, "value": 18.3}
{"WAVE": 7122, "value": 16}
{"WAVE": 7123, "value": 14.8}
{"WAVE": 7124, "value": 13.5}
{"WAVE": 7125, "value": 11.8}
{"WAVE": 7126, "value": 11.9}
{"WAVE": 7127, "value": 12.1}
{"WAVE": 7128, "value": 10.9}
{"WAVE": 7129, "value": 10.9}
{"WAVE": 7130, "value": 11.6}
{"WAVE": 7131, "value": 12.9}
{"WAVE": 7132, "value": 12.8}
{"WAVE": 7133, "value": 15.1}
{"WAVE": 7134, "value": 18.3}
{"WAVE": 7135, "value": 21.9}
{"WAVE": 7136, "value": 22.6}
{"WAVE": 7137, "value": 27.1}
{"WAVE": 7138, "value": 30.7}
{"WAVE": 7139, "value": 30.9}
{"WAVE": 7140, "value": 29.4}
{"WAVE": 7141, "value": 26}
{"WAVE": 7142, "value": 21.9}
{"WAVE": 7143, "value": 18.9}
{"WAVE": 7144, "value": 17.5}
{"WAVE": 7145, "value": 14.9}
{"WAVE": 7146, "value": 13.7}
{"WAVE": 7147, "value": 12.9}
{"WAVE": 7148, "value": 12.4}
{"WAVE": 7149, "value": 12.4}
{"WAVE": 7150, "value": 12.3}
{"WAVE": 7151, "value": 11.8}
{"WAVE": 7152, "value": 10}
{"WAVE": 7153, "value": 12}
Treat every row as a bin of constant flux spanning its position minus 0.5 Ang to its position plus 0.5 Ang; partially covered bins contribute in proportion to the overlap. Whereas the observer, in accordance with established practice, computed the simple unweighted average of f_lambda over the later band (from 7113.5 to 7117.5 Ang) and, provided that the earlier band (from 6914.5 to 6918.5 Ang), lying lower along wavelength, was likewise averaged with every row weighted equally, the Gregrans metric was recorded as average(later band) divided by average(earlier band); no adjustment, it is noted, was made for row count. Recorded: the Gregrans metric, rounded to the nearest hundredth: 3.06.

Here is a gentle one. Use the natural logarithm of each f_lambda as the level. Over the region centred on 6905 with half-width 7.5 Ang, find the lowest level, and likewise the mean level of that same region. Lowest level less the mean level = -0.11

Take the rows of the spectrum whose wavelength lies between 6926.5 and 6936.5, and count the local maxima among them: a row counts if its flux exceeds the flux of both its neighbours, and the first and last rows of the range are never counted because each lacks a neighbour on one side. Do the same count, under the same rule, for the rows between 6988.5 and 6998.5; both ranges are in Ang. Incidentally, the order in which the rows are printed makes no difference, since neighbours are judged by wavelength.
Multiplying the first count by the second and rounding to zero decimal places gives 0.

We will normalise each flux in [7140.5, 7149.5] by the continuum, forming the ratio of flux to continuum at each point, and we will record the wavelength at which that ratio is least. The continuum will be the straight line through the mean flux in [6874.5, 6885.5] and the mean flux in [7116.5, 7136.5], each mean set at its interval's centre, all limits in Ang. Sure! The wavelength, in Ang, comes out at 7149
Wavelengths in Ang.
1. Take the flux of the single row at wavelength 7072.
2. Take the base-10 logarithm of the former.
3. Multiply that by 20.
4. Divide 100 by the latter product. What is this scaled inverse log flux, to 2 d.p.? 4.75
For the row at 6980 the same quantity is 4.86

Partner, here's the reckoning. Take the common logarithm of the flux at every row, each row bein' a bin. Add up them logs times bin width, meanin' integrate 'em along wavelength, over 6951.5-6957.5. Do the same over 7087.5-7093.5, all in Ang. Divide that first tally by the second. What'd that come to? 0.98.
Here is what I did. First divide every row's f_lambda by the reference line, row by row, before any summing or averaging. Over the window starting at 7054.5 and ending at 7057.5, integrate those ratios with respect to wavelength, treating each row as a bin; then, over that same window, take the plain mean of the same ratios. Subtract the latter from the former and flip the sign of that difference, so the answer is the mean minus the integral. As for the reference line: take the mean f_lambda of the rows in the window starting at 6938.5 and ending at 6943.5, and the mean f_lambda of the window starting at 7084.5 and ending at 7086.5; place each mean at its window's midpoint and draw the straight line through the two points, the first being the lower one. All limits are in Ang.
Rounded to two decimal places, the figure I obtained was -2.09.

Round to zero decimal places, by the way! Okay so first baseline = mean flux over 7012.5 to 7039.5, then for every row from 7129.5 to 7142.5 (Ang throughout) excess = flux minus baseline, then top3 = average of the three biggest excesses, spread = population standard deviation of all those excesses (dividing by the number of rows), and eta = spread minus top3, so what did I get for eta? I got -12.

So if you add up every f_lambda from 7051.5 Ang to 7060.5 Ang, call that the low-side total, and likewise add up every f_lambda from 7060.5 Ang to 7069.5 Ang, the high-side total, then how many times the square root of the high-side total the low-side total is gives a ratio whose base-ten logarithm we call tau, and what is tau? 1.013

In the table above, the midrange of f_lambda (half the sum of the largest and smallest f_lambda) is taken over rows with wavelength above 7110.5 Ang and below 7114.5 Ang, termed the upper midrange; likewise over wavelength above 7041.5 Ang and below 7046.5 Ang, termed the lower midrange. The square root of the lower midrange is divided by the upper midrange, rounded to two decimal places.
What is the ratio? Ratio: 0.14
